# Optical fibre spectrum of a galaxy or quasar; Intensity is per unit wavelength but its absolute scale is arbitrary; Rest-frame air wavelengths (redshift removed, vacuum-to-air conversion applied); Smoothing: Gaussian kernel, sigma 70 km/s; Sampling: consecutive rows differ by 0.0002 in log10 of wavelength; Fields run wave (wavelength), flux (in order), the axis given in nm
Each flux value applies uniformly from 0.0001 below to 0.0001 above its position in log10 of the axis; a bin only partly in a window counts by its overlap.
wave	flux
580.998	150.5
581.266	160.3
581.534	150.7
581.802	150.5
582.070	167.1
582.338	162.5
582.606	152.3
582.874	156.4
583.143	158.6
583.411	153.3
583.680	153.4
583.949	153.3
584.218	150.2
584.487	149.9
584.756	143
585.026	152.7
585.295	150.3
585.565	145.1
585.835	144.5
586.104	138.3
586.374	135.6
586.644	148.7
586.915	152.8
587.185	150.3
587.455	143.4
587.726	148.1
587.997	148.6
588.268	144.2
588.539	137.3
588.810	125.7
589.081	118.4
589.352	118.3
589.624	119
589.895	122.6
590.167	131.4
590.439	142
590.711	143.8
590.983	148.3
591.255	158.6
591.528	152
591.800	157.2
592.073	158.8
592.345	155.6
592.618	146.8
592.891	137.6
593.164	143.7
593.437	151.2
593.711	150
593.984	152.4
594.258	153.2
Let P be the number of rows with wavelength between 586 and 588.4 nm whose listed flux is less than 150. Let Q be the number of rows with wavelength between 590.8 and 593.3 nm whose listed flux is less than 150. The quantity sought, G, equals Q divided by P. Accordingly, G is 0.6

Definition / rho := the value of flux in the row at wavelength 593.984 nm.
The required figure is 152.4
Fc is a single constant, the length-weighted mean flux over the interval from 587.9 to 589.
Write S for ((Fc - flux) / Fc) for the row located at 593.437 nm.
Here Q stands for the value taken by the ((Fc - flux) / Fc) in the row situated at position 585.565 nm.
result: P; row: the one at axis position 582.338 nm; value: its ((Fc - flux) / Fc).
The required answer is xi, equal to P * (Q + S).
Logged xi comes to 0.028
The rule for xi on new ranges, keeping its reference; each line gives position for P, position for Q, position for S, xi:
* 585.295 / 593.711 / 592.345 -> 0.020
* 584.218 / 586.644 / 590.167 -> 0.003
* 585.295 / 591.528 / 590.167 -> 0.005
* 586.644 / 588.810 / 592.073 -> 0.005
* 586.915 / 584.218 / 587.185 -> 0.020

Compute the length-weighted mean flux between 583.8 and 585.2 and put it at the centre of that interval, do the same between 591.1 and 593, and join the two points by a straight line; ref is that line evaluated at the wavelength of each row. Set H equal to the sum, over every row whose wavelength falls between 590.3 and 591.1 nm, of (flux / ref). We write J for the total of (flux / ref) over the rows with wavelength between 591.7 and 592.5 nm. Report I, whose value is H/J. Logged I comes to 0.92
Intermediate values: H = 2.85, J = 3.09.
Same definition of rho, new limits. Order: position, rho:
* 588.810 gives 125.7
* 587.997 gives 148.6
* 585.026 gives 152.7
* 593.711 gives 150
